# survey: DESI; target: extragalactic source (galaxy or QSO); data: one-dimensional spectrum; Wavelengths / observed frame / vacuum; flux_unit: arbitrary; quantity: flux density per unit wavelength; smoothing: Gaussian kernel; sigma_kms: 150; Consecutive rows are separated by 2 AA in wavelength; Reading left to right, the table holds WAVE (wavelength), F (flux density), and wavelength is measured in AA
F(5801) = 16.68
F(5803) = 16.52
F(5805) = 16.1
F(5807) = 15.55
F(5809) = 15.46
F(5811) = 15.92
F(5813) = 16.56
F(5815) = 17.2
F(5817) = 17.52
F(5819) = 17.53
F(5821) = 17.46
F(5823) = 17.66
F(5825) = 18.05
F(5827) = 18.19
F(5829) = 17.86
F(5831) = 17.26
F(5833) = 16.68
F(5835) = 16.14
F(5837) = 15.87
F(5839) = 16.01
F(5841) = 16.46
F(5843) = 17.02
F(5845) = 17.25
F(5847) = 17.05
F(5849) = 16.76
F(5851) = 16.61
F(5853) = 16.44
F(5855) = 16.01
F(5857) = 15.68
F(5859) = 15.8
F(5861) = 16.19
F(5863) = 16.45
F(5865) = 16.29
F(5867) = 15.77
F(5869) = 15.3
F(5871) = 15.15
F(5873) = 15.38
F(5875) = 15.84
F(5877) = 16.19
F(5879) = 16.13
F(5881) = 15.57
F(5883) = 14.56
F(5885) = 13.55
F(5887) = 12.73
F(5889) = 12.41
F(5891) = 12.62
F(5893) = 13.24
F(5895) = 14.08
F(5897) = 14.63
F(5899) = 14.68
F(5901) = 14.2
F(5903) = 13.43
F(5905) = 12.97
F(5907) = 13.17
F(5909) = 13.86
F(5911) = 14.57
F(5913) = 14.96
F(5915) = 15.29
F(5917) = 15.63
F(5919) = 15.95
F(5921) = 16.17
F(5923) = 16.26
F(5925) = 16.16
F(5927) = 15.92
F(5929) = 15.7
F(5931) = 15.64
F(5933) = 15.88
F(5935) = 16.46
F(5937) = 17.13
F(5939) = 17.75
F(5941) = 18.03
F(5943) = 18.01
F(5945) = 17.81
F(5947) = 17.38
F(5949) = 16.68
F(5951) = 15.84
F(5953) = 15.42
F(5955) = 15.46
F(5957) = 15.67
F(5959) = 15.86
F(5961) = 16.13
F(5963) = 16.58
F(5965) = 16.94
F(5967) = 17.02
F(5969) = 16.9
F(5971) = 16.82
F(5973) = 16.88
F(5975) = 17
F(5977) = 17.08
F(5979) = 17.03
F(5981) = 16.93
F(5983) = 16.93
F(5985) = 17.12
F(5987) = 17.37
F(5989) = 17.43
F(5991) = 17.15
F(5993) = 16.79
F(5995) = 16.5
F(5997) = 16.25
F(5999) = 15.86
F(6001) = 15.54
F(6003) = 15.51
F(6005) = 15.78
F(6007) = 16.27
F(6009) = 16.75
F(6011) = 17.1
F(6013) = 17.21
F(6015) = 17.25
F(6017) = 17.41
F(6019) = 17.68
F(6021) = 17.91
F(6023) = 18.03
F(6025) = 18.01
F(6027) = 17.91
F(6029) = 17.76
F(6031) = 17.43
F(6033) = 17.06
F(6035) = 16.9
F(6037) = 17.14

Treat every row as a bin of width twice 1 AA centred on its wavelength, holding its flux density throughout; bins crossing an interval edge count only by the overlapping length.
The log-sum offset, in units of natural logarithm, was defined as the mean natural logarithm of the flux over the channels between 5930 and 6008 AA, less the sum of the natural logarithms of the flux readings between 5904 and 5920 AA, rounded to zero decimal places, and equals -19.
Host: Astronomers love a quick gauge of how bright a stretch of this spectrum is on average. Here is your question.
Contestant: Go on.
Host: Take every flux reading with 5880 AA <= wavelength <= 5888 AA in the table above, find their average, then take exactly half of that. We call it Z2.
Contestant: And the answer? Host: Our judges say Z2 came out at 7.1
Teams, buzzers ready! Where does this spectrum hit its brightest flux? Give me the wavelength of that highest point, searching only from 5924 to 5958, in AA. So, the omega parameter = 5941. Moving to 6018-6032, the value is 6023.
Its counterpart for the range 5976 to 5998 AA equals 5989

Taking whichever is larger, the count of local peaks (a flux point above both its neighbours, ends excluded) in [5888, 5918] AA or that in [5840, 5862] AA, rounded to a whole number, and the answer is 1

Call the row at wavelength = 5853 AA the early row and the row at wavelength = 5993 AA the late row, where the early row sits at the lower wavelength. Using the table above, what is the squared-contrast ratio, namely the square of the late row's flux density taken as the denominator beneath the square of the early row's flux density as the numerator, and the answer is 0.96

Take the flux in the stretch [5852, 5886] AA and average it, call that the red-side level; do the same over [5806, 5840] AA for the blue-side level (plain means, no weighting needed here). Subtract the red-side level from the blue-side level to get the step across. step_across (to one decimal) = 1.2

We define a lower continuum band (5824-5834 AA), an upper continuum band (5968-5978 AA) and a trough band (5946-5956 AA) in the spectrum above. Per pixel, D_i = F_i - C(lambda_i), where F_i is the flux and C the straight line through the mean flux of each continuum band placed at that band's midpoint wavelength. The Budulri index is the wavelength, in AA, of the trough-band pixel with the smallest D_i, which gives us 5953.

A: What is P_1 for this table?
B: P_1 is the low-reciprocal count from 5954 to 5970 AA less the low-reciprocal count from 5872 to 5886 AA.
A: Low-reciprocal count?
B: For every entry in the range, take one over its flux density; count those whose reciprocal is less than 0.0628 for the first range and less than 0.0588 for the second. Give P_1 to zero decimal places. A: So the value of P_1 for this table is 5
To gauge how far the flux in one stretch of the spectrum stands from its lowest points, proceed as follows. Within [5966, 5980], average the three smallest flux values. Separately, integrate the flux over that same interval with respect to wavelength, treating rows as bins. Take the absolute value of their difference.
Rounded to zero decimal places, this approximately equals 221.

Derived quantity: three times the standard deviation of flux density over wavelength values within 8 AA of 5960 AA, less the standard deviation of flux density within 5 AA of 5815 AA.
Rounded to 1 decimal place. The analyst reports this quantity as 1.2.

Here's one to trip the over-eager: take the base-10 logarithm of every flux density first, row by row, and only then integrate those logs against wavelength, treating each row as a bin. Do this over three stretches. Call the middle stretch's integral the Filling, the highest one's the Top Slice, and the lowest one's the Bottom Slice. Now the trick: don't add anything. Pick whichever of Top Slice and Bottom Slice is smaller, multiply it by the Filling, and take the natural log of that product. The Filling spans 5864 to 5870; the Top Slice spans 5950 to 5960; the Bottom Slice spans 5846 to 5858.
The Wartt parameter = 4.5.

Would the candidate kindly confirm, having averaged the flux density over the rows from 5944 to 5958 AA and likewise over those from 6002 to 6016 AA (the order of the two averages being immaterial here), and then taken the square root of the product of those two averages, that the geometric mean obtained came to 16.4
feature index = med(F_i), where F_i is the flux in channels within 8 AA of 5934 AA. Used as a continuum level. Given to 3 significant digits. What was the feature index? 16.2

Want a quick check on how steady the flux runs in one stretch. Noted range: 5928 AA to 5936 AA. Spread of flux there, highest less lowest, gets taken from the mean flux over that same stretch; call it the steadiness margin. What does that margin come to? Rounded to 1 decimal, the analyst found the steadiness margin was 15.1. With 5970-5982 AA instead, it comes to 16.7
